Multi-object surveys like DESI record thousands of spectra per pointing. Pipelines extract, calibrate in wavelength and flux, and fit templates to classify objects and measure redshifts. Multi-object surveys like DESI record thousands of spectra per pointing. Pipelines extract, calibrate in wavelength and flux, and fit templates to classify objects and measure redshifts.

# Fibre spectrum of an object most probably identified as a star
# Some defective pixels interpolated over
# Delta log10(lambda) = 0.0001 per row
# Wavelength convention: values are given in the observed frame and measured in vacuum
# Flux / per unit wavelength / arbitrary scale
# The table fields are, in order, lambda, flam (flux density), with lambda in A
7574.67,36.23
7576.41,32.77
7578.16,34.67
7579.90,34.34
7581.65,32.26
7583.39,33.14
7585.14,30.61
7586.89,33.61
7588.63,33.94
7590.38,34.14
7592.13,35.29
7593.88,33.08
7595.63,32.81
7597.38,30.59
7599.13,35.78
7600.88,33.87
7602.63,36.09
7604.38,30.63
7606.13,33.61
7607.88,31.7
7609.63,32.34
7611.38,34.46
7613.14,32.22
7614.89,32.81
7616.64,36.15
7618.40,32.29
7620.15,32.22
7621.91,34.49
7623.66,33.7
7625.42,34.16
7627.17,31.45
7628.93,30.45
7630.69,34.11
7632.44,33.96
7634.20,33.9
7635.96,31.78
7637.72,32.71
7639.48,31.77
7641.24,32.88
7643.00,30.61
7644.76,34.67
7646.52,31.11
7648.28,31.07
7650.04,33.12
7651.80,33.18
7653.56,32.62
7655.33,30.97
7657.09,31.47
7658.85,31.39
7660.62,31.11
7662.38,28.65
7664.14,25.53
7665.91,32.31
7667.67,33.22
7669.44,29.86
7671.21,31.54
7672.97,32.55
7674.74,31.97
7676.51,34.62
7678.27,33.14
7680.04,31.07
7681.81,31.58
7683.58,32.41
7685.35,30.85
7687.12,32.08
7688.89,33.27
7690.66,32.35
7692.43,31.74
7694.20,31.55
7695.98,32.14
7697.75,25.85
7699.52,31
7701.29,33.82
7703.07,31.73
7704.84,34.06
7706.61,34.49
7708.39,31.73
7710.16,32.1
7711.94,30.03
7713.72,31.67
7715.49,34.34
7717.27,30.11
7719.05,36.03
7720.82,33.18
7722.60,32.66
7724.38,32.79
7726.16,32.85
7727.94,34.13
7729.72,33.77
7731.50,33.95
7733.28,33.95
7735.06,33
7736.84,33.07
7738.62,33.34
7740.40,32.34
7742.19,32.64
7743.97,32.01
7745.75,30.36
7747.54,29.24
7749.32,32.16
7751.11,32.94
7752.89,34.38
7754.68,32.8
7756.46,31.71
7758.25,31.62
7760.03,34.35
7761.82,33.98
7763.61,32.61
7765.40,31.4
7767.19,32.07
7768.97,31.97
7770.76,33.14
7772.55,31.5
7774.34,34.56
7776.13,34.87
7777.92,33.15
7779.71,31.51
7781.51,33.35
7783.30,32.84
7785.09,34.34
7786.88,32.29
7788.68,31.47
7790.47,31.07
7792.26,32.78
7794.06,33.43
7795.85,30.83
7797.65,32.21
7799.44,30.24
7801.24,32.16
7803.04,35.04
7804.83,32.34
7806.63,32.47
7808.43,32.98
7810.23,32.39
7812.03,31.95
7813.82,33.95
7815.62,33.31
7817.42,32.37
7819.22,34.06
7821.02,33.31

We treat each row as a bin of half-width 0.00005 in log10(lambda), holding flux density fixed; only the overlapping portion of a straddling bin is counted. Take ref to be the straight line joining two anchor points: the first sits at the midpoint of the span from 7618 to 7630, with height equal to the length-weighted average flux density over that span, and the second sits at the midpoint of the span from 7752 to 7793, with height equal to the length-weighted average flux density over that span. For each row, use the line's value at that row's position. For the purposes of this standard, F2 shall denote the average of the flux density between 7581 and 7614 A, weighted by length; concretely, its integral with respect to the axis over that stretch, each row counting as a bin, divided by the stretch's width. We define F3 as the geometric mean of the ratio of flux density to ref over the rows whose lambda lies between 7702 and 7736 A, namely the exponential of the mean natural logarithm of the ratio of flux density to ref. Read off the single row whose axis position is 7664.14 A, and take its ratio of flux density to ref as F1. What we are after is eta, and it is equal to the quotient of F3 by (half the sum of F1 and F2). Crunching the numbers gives 0.0592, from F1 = 0.78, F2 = 33.2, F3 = 1.006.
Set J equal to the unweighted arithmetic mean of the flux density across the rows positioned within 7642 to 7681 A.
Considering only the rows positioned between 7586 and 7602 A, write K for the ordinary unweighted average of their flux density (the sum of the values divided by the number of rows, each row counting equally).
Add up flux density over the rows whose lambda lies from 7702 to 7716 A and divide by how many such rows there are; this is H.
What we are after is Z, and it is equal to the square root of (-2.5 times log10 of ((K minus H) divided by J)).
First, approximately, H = 32.52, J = 31.6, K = 33.7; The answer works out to 1.89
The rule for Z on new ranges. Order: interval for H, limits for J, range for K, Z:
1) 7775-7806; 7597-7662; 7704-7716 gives 2.66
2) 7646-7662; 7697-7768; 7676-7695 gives 2.15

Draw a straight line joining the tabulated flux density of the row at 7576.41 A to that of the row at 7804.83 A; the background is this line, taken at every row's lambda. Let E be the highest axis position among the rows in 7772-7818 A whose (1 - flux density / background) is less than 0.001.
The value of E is 7817.42 A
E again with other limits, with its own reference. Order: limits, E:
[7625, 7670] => 7667.67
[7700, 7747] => 7742.19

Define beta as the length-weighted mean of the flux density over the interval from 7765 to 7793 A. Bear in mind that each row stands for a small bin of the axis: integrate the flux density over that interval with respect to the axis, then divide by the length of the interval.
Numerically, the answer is 32.7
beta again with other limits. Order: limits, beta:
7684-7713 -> 31.8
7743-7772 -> 32.3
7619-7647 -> 32.8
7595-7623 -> 33.3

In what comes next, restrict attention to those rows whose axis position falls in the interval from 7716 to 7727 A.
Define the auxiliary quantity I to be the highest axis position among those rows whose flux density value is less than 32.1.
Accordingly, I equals 7717.27 A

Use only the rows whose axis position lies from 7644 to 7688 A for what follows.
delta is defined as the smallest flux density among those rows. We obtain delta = 25.53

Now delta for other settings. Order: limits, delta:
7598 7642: 30.45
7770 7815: 30.24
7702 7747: 30.03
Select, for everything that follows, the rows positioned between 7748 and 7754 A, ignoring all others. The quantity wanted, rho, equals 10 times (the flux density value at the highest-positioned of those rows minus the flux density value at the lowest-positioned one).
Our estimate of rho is 22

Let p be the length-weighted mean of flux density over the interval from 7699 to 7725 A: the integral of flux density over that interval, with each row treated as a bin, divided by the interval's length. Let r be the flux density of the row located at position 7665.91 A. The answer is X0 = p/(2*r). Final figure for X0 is 0.51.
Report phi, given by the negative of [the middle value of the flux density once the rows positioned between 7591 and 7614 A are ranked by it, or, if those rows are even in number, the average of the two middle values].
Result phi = -33.1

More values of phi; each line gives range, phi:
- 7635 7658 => -31.8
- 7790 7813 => -32.3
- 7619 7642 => -32.9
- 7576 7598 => -33.1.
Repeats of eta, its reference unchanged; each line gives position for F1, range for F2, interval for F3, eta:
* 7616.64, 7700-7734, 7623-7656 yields 0.0583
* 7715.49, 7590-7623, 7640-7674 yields 0.0557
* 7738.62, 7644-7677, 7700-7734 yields 0.0618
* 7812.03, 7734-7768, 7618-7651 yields 0.0597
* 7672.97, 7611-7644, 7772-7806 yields 0.0586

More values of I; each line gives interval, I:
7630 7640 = 7639.48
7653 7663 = 7662.38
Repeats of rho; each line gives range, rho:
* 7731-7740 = -6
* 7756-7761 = 26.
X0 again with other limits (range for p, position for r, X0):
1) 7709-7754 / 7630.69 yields 0.48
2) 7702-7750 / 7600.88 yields 0.48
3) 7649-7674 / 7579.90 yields 0.46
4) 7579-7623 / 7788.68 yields 0.53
